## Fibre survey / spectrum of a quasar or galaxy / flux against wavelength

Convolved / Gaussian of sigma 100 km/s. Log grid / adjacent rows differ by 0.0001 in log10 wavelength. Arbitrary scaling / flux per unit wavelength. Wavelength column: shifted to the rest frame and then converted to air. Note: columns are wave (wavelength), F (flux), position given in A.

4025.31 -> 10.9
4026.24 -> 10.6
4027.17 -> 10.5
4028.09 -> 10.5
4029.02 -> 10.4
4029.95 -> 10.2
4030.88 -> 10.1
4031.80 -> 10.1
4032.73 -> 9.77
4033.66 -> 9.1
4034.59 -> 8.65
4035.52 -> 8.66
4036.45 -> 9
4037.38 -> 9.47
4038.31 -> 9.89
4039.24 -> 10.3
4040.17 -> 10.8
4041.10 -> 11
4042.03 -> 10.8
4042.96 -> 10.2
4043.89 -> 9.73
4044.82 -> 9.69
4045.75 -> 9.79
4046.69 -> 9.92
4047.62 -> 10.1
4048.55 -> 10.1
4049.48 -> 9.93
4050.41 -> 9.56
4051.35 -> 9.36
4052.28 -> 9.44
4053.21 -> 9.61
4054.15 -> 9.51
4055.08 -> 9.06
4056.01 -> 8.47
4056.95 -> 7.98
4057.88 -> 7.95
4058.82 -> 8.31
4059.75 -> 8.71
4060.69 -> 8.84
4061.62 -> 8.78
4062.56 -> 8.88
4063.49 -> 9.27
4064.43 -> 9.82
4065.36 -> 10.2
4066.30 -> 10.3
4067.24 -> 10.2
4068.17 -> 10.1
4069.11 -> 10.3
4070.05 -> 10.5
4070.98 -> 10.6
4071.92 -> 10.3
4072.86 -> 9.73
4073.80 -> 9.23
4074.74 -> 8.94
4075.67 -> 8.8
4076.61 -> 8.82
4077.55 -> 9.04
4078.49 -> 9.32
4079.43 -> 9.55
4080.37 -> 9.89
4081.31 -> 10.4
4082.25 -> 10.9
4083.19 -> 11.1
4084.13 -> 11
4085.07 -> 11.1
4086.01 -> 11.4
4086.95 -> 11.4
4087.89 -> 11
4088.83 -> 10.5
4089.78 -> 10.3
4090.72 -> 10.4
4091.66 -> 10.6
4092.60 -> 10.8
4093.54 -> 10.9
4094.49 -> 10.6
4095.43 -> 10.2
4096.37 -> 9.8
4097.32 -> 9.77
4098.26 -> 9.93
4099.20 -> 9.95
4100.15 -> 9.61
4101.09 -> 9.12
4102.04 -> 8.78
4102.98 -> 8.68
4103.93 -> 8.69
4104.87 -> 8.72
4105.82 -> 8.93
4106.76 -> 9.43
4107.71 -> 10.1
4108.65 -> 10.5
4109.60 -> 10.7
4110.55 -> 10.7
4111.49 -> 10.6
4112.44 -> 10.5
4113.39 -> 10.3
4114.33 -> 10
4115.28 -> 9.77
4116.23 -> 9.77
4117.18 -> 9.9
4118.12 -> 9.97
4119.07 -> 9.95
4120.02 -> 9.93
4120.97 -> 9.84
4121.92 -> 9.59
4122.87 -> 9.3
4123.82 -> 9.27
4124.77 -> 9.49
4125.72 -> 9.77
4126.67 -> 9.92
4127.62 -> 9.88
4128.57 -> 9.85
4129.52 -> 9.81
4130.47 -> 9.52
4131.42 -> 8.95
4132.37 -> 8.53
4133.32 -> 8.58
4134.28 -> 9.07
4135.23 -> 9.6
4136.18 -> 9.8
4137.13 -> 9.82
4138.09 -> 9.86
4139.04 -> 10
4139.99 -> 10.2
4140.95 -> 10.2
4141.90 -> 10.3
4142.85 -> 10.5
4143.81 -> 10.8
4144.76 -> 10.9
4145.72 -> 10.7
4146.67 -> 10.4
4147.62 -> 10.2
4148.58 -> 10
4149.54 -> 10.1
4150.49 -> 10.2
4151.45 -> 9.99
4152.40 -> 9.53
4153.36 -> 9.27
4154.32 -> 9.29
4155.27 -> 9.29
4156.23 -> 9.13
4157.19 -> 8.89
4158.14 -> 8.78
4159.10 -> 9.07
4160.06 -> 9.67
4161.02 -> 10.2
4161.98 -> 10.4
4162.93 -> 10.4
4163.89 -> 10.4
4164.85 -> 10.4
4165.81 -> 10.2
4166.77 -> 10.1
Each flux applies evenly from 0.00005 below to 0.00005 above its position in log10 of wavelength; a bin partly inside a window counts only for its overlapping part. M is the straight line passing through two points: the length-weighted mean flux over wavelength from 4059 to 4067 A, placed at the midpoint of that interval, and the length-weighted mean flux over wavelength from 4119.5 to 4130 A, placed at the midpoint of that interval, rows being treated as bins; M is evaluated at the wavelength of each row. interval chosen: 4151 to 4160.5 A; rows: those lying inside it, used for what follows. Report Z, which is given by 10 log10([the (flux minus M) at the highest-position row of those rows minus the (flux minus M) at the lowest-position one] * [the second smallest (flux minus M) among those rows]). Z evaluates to -4.4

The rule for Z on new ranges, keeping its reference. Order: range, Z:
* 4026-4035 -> -8.7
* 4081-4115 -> -2.8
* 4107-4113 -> -4.9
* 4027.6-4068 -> -1.6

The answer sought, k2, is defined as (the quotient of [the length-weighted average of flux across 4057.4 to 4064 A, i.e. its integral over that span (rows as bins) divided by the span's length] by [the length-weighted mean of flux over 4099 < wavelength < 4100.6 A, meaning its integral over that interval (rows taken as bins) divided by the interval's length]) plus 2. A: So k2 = 2.89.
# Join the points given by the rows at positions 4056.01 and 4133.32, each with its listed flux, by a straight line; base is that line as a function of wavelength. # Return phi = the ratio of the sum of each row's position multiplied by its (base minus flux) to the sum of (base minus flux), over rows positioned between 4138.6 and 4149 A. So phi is 4143.9 A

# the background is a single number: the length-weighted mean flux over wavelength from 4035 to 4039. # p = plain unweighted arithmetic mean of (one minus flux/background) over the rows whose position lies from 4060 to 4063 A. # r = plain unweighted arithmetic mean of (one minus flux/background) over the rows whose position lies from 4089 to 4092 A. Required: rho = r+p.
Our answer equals -0.07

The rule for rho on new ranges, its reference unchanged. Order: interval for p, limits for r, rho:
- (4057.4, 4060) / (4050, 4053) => 0.09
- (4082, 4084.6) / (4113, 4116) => -0.26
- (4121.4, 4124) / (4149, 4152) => -0.09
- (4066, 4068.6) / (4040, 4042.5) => -0.27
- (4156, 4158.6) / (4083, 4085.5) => -0.15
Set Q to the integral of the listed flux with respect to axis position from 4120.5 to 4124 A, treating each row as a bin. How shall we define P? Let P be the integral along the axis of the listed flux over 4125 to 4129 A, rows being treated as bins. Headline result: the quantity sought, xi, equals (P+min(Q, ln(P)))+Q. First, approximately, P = 39.3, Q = 33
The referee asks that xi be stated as 76.3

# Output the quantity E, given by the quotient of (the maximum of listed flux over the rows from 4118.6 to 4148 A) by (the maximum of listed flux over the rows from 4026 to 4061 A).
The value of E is 0.99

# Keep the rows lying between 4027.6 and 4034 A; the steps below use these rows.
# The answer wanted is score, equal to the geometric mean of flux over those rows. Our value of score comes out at 10.0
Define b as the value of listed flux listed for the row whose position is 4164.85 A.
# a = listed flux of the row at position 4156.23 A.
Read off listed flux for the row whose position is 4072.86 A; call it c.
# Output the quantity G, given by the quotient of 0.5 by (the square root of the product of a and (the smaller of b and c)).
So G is 0.0530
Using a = 9.13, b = 10.4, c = 9.73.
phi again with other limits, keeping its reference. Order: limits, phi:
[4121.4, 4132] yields 4126.7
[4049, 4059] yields 4050.9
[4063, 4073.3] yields 4068.5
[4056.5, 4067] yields 4065.9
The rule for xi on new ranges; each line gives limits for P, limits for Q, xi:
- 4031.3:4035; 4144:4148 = 80.9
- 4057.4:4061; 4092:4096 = 76.2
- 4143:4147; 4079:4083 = 87.5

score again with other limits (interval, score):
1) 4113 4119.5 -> 10.0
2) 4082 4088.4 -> 11.1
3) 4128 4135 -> 9.2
